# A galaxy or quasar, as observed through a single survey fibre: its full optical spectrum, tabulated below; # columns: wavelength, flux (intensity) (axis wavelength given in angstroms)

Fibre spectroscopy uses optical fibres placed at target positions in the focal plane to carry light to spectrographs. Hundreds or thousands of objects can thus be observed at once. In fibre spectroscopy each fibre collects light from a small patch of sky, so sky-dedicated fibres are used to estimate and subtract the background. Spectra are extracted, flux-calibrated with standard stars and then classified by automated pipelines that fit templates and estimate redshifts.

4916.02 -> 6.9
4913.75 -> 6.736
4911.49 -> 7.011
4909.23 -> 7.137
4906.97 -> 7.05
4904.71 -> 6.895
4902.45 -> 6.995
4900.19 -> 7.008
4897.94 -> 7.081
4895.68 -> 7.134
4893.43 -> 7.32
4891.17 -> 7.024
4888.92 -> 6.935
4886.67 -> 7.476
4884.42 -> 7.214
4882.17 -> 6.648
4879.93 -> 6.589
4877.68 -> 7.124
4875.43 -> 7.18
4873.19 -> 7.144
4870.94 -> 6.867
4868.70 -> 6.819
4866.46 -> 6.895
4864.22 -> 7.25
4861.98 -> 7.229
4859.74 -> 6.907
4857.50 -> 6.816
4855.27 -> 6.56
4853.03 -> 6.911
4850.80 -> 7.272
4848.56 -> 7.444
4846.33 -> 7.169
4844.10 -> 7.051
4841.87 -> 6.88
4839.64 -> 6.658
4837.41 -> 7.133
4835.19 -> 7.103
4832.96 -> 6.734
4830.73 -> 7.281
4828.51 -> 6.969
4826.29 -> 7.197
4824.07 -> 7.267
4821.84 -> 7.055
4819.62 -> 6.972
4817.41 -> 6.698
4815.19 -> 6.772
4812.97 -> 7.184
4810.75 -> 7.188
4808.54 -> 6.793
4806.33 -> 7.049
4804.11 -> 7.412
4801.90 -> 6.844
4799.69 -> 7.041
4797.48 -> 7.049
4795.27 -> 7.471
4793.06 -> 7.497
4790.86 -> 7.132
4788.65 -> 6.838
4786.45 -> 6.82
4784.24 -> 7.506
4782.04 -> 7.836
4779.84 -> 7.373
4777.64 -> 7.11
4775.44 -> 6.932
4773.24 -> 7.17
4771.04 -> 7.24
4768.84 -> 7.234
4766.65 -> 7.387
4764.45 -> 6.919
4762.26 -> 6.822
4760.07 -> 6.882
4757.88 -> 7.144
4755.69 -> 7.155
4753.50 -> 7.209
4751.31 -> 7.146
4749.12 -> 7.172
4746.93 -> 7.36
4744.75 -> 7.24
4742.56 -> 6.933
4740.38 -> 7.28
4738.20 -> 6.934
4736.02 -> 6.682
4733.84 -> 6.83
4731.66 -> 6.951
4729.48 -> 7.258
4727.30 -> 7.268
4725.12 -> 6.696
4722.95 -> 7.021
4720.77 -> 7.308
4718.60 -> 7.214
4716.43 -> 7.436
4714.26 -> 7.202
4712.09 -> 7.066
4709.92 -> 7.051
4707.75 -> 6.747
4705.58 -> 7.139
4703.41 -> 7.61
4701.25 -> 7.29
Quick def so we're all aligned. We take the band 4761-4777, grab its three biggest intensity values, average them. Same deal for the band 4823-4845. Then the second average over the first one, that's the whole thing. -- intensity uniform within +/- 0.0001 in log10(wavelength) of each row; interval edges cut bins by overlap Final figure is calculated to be 0.995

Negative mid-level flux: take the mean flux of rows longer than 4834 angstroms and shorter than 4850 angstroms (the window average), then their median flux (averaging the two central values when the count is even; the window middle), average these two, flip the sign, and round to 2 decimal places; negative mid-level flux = -7.08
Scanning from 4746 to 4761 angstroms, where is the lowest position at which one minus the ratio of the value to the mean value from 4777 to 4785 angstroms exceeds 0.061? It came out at 4760.07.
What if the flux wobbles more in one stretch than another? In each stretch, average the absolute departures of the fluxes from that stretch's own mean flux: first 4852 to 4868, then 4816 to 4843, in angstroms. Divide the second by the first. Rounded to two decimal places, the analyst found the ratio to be 1.03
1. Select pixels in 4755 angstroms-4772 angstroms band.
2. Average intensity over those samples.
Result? 7.10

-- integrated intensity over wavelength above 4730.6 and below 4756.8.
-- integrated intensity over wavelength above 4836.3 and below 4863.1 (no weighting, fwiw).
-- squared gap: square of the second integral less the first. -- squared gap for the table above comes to 5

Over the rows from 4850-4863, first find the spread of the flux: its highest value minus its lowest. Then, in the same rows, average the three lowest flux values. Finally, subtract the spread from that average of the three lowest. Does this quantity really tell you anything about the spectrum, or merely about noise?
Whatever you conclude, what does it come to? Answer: 6.05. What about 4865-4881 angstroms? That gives 6.17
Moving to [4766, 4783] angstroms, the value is 6.17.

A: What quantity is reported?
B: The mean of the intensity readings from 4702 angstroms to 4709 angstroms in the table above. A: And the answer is 7.17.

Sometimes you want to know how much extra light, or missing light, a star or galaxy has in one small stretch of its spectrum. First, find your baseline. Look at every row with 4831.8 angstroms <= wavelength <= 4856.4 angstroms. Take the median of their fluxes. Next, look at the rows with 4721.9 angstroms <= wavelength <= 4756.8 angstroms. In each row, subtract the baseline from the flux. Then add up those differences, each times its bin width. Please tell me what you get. 1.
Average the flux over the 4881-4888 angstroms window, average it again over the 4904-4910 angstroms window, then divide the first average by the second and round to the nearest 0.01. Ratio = 1.01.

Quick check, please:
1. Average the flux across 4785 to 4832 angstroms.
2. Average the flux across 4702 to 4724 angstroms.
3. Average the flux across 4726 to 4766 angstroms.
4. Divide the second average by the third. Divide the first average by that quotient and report 6.96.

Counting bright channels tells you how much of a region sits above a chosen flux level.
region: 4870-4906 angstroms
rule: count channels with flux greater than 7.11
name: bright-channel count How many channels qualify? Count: 7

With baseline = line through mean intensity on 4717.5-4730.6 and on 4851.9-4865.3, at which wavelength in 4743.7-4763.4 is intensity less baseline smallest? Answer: 4762.26 angstroms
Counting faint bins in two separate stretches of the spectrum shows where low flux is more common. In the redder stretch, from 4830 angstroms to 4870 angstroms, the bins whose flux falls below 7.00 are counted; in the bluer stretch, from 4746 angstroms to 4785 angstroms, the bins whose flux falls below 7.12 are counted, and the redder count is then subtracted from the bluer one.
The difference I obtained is -4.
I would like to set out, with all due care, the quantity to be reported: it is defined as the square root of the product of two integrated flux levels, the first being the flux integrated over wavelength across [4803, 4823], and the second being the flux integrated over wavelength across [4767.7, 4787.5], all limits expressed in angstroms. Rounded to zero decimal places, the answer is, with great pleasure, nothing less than 142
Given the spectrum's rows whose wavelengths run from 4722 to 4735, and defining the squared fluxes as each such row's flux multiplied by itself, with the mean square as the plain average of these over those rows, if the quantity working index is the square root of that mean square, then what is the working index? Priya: 7.01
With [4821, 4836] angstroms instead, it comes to 7.09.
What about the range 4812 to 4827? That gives 7.02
